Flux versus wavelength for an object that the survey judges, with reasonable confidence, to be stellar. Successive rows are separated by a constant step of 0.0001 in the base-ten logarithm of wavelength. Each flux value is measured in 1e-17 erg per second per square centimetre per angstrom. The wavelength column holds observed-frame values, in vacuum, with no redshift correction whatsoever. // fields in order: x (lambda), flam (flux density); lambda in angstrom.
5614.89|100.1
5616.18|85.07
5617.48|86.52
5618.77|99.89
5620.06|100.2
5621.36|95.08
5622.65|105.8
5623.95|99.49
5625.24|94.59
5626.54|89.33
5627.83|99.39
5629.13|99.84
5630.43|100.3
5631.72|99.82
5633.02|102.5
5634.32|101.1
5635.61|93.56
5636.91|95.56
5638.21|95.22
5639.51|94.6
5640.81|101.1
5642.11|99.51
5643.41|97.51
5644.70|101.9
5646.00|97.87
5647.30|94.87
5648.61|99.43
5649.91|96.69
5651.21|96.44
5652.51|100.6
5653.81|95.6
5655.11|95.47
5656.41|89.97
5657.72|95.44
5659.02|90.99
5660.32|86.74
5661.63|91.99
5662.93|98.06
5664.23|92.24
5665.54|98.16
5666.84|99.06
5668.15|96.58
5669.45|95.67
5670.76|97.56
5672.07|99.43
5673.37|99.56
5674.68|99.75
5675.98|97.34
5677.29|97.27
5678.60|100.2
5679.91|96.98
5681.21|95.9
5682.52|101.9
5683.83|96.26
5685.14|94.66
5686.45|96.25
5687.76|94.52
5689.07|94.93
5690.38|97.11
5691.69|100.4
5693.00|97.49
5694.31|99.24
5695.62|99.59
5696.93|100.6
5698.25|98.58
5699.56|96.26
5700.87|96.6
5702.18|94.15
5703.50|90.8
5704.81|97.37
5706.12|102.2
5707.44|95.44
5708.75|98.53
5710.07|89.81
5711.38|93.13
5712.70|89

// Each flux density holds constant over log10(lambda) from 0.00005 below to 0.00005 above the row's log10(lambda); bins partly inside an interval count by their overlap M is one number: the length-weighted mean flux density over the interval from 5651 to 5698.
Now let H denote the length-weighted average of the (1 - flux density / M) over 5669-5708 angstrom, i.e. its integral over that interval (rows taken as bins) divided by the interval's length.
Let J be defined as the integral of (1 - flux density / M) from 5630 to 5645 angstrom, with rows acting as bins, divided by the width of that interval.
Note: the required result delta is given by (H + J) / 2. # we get -0.013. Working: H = -0.008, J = -0.018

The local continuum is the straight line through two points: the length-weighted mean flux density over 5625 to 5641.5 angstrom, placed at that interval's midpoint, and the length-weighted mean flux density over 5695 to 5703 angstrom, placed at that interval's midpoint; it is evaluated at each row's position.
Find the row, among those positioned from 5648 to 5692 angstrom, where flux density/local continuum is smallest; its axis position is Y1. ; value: 5660.32 angstrom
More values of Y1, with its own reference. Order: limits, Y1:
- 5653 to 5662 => 5660.32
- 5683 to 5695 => 5687.76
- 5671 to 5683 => 5681.21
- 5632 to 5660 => 5656.41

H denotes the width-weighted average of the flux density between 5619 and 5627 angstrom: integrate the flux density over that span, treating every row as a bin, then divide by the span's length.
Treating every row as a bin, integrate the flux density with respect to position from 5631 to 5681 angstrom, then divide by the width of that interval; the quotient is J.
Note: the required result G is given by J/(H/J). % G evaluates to 96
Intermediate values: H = 97.7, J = 96.9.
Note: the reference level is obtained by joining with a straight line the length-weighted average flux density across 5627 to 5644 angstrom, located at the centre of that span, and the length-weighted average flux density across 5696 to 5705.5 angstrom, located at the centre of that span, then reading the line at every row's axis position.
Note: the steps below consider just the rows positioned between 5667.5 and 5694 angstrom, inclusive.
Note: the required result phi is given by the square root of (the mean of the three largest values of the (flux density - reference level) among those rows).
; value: 2.0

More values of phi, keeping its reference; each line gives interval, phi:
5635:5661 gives 1.8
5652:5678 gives 1.6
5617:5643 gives 2.2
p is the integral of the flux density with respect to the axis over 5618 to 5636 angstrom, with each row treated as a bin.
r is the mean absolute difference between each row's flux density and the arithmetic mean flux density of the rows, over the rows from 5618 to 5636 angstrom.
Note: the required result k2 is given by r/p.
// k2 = 0.0018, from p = 1776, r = 3.1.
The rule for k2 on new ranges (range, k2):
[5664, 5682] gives 0.0009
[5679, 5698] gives 0.0011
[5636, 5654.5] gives 0.0012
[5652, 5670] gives 0.0018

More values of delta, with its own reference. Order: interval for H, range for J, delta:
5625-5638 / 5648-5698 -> -0.005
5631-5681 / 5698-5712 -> 0.004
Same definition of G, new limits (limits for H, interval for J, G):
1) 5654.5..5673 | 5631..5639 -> 101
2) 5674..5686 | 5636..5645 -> 98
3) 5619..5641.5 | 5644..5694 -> 95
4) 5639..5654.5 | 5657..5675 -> 93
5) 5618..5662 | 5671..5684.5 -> 100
